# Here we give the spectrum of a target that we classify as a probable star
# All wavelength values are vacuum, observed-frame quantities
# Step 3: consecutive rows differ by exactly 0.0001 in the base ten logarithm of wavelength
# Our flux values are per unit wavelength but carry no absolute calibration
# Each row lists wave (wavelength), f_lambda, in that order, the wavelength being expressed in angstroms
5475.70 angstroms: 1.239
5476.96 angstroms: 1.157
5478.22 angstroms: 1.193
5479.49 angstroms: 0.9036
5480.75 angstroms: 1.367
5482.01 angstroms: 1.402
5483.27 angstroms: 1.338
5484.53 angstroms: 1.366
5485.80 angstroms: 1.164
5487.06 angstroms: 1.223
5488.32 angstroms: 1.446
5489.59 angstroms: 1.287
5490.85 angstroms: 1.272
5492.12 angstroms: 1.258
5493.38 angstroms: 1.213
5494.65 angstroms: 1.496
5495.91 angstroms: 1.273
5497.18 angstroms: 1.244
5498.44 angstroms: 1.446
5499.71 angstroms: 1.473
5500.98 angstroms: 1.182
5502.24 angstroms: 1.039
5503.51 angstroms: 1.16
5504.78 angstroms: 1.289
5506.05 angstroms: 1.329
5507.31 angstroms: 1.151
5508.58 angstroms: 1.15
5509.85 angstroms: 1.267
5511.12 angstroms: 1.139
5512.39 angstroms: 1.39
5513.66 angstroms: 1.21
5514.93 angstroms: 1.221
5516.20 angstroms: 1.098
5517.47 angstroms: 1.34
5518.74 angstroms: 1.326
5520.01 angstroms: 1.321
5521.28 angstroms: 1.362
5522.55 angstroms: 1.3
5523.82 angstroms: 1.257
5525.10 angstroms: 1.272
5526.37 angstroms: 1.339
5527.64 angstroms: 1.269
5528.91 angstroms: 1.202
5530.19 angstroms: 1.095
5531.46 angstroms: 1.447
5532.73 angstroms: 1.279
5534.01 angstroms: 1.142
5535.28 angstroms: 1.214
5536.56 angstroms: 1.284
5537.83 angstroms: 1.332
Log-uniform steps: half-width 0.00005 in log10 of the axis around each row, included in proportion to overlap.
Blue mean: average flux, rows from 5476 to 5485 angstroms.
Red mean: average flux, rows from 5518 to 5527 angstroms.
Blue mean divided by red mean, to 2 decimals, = 0.95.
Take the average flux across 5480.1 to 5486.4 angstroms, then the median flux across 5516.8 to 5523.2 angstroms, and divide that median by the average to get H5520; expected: 1.00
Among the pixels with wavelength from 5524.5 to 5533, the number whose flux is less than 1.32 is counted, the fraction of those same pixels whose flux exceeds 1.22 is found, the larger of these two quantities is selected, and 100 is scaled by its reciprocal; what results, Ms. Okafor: 20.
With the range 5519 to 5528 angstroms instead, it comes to 25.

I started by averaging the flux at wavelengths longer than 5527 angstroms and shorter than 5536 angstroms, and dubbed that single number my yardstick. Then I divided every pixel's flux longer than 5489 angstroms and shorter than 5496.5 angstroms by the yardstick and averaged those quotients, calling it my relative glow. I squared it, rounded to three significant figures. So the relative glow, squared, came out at 1.11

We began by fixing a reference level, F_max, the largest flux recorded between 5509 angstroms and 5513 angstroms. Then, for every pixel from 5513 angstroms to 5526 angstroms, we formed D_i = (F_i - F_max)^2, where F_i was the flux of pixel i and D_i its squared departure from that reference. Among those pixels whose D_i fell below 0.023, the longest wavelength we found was 5525.10 angstroms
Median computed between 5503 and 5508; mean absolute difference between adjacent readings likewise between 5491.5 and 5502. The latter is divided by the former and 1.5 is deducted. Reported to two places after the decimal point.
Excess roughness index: -1.37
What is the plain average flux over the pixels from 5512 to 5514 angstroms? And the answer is 1.30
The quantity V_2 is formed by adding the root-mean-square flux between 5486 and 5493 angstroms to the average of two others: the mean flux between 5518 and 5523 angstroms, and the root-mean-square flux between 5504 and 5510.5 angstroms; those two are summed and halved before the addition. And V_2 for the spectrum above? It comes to 2.58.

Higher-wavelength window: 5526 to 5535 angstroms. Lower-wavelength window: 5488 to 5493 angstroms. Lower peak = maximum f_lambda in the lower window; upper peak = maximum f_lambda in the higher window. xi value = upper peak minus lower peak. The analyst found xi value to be 0.00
